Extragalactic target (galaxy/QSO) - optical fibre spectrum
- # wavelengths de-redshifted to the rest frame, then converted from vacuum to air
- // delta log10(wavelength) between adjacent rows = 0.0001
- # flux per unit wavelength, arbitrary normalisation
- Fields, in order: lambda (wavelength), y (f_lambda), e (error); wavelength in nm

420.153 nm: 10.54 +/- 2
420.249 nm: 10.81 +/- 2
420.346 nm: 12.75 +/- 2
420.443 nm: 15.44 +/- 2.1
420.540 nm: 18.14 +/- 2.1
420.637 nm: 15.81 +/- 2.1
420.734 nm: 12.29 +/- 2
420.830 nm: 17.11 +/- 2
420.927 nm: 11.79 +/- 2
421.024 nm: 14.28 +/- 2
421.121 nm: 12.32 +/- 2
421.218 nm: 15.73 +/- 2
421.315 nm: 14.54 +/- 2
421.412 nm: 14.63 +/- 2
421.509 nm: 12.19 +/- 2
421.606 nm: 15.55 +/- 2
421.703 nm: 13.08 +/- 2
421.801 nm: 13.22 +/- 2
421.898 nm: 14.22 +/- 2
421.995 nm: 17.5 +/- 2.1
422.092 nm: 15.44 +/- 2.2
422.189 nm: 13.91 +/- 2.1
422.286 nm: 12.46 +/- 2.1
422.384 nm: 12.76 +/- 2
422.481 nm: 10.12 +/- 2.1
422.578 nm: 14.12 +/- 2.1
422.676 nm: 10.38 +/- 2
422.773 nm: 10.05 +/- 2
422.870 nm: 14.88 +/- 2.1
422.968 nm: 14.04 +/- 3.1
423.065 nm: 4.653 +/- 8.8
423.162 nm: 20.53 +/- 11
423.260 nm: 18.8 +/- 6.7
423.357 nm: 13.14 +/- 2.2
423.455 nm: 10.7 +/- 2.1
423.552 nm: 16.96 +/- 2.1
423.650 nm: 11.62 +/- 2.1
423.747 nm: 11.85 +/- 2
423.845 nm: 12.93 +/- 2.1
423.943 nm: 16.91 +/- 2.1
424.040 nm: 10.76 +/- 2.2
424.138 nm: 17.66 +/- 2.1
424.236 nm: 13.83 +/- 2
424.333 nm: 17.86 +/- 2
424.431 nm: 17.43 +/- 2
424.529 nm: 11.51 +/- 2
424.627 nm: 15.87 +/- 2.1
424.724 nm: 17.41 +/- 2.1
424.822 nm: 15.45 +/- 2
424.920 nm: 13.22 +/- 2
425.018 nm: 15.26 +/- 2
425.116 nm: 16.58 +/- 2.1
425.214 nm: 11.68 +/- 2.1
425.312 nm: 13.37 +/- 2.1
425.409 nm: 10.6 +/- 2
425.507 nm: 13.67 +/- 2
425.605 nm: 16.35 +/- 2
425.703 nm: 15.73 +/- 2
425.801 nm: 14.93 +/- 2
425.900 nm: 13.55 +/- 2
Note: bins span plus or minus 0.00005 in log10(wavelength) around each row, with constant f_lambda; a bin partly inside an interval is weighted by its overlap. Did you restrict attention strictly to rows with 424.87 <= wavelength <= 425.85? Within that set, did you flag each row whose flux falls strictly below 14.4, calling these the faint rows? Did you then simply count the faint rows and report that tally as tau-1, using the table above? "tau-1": 5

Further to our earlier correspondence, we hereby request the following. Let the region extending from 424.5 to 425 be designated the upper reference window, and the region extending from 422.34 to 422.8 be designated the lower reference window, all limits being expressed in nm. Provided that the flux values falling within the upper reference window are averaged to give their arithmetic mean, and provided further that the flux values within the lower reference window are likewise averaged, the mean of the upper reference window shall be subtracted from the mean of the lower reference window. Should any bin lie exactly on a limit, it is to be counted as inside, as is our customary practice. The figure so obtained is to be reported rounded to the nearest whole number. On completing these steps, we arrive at -3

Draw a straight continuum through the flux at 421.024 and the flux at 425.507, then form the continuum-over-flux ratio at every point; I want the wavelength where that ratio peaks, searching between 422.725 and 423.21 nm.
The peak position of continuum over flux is 423.065 nm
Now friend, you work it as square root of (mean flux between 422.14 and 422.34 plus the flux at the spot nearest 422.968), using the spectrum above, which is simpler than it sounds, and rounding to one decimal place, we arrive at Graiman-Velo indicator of 5.2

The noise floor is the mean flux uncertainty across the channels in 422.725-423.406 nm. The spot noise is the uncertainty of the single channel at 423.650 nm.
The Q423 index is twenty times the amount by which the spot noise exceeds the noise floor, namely -61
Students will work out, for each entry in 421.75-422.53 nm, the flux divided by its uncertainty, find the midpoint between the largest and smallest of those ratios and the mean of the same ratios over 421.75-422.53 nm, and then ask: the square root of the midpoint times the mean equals 6.6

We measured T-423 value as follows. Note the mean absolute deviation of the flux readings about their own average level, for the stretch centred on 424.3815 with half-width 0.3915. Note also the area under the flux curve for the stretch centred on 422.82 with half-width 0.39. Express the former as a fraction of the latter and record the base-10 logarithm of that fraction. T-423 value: -0.60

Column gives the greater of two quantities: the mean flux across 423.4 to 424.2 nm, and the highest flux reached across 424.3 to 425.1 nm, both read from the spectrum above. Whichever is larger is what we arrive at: 17.9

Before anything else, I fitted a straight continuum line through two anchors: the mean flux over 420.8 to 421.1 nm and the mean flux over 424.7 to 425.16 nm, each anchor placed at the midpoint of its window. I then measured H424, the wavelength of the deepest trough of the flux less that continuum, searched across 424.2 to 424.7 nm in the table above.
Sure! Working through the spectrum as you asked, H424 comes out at 424.529 nm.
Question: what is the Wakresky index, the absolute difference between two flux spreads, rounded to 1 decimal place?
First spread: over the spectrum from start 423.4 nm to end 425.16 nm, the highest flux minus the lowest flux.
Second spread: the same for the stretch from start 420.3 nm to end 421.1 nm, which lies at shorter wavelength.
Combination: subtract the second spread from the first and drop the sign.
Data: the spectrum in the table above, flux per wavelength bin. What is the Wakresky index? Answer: 0.8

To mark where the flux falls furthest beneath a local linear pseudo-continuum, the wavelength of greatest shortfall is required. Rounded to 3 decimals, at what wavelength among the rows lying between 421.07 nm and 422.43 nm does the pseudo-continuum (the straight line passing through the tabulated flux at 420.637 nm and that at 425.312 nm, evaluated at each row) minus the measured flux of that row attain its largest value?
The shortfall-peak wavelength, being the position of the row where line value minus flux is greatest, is 421.121 nm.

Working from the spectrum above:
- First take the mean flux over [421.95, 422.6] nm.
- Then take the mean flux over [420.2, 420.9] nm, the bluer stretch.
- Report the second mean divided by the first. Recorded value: 1.06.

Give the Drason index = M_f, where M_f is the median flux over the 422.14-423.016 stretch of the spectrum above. 12.8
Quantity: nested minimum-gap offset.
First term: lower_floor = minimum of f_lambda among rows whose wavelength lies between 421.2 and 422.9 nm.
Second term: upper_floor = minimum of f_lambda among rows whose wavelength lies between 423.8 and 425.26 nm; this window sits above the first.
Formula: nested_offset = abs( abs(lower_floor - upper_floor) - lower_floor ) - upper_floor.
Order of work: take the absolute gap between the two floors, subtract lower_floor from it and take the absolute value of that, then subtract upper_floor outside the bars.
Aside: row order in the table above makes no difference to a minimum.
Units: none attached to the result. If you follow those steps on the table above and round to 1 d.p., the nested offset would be -1.4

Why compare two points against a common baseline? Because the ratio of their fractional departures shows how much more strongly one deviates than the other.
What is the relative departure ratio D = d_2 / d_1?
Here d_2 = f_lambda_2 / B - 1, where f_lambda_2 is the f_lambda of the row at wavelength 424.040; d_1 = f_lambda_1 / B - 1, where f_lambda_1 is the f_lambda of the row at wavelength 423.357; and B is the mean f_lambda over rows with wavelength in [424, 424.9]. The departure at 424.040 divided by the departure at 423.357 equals 2.1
